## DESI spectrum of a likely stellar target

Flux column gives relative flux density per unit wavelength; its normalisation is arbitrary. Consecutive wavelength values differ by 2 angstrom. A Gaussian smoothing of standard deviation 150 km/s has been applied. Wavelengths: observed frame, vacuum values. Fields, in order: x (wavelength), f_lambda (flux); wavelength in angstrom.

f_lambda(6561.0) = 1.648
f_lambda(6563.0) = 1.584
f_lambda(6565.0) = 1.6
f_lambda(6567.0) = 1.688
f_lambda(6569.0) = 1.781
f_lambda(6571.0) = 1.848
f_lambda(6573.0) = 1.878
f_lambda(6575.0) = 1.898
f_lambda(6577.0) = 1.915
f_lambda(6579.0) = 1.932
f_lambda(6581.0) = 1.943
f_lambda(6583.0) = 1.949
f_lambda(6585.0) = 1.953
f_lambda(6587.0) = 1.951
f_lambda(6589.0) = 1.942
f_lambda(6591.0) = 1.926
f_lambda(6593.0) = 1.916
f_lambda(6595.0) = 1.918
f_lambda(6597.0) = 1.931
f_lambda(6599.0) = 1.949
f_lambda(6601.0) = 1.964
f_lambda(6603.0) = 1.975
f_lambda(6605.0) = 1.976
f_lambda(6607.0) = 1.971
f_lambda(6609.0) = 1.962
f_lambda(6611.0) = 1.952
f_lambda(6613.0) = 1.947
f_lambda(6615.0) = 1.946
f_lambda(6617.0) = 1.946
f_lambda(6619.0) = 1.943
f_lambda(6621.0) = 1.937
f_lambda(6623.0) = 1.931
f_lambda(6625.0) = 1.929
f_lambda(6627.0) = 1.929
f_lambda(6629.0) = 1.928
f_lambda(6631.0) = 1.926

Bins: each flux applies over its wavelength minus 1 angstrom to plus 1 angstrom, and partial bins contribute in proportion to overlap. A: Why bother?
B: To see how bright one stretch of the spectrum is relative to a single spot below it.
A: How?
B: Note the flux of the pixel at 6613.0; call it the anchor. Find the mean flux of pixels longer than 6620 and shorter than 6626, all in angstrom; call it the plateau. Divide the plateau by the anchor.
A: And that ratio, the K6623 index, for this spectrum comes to 0.992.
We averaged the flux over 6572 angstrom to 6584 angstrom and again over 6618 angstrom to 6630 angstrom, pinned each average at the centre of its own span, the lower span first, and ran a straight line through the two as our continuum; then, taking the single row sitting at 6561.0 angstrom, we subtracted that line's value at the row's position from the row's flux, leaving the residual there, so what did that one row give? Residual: -0.27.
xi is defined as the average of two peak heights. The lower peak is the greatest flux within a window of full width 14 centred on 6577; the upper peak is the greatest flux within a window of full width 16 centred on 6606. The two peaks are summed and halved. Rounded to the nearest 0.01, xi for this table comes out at 1.96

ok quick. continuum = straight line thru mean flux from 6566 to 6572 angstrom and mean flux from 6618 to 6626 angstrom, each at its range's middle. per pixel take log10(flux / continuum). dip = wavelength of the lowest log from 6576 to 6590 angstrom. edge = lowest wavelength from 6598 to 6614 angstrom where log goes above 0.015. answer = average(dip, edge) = 6594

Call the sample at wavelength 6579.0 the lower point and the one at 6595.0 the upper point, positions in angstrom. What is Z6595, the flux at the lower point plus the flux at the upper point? 3.85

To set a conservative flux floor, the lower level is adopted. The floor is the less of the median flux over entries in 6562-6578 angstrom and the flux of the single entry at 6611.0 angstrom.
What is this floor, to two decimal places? 1.81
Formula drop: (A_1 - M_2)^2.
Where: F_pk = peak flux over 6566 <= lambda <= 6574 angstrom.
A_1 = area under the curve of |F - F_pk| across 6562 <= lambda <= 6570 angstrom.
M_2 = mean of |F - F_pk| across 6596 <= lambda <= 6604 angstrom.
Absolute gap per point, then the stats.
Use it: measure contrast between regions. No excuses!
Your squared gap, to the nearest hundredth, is 2.69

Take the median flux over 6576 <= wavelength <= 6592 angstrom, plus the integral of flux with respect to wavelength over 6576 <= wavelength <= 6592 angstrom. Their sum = 33.0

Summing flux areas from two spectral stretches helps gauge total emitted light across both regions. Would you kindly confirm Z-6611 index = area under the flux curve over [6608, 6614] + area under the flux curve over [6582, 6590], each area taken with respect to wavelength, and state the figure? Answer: 27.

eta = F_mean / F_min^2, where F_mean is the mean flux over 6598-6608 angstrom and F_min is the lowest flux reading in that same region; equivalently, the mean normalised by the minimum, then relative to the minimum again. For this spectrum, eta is 0.518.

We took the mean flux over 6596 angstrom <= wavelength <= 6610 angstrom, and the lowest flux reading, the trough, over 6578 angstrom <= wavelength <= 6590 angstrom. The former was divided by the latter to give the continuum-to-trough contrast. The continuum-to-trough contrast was 1.02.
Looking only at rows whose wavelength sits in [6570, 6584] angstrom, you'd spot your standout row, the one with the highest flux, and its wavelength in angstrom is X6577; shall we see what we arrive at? 6583.0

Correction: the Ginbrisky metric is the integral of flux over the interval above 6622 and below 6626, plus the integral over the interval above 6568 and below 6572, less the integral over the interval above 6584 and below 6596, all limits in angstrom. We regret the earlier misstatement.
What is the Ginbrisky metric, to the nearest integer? -8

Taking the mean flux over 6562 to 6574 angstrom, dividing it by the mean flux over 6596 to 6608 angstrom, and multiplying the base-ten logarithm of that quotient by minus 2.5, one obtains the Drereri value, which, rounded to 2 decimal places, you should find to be 0.14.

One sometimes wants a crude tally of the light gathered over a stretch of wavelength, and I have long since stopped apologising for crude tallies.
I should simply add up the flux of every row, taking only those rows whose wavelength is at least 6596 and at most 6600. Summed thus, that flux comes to 3.9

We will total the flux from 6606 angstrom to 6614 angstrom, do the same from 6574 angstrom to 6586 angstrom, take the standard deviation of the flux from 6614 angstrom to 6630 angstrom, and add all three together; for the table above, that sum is 19.4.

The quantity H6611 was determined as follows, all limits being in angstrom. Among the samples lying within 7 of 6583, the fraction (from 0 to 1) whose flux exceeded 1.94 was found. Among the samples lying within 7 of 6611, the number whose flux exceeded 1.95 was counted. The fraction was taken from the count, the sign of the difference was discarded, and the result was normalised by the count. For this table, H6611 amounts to 0.8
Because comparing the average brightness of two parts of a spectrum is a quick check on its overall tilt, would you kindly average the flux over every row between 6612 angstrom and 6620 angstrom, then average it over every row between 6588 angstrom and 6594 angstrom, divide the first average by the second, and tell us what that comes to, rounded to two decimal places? 1.01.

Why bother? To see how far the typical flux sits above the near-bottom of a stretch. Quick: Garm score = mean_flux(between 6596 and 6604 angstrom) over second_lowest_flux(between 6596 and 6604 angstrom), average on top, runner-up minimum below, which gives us 1.00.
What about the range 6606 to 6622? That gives 1.00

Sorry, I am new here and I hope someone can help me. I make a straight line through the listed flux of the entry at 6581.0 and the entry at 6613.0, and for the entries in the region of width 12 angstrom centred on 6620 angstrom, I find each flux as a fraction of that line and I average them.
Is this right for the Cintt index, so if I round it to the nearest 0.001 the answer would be 0.995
